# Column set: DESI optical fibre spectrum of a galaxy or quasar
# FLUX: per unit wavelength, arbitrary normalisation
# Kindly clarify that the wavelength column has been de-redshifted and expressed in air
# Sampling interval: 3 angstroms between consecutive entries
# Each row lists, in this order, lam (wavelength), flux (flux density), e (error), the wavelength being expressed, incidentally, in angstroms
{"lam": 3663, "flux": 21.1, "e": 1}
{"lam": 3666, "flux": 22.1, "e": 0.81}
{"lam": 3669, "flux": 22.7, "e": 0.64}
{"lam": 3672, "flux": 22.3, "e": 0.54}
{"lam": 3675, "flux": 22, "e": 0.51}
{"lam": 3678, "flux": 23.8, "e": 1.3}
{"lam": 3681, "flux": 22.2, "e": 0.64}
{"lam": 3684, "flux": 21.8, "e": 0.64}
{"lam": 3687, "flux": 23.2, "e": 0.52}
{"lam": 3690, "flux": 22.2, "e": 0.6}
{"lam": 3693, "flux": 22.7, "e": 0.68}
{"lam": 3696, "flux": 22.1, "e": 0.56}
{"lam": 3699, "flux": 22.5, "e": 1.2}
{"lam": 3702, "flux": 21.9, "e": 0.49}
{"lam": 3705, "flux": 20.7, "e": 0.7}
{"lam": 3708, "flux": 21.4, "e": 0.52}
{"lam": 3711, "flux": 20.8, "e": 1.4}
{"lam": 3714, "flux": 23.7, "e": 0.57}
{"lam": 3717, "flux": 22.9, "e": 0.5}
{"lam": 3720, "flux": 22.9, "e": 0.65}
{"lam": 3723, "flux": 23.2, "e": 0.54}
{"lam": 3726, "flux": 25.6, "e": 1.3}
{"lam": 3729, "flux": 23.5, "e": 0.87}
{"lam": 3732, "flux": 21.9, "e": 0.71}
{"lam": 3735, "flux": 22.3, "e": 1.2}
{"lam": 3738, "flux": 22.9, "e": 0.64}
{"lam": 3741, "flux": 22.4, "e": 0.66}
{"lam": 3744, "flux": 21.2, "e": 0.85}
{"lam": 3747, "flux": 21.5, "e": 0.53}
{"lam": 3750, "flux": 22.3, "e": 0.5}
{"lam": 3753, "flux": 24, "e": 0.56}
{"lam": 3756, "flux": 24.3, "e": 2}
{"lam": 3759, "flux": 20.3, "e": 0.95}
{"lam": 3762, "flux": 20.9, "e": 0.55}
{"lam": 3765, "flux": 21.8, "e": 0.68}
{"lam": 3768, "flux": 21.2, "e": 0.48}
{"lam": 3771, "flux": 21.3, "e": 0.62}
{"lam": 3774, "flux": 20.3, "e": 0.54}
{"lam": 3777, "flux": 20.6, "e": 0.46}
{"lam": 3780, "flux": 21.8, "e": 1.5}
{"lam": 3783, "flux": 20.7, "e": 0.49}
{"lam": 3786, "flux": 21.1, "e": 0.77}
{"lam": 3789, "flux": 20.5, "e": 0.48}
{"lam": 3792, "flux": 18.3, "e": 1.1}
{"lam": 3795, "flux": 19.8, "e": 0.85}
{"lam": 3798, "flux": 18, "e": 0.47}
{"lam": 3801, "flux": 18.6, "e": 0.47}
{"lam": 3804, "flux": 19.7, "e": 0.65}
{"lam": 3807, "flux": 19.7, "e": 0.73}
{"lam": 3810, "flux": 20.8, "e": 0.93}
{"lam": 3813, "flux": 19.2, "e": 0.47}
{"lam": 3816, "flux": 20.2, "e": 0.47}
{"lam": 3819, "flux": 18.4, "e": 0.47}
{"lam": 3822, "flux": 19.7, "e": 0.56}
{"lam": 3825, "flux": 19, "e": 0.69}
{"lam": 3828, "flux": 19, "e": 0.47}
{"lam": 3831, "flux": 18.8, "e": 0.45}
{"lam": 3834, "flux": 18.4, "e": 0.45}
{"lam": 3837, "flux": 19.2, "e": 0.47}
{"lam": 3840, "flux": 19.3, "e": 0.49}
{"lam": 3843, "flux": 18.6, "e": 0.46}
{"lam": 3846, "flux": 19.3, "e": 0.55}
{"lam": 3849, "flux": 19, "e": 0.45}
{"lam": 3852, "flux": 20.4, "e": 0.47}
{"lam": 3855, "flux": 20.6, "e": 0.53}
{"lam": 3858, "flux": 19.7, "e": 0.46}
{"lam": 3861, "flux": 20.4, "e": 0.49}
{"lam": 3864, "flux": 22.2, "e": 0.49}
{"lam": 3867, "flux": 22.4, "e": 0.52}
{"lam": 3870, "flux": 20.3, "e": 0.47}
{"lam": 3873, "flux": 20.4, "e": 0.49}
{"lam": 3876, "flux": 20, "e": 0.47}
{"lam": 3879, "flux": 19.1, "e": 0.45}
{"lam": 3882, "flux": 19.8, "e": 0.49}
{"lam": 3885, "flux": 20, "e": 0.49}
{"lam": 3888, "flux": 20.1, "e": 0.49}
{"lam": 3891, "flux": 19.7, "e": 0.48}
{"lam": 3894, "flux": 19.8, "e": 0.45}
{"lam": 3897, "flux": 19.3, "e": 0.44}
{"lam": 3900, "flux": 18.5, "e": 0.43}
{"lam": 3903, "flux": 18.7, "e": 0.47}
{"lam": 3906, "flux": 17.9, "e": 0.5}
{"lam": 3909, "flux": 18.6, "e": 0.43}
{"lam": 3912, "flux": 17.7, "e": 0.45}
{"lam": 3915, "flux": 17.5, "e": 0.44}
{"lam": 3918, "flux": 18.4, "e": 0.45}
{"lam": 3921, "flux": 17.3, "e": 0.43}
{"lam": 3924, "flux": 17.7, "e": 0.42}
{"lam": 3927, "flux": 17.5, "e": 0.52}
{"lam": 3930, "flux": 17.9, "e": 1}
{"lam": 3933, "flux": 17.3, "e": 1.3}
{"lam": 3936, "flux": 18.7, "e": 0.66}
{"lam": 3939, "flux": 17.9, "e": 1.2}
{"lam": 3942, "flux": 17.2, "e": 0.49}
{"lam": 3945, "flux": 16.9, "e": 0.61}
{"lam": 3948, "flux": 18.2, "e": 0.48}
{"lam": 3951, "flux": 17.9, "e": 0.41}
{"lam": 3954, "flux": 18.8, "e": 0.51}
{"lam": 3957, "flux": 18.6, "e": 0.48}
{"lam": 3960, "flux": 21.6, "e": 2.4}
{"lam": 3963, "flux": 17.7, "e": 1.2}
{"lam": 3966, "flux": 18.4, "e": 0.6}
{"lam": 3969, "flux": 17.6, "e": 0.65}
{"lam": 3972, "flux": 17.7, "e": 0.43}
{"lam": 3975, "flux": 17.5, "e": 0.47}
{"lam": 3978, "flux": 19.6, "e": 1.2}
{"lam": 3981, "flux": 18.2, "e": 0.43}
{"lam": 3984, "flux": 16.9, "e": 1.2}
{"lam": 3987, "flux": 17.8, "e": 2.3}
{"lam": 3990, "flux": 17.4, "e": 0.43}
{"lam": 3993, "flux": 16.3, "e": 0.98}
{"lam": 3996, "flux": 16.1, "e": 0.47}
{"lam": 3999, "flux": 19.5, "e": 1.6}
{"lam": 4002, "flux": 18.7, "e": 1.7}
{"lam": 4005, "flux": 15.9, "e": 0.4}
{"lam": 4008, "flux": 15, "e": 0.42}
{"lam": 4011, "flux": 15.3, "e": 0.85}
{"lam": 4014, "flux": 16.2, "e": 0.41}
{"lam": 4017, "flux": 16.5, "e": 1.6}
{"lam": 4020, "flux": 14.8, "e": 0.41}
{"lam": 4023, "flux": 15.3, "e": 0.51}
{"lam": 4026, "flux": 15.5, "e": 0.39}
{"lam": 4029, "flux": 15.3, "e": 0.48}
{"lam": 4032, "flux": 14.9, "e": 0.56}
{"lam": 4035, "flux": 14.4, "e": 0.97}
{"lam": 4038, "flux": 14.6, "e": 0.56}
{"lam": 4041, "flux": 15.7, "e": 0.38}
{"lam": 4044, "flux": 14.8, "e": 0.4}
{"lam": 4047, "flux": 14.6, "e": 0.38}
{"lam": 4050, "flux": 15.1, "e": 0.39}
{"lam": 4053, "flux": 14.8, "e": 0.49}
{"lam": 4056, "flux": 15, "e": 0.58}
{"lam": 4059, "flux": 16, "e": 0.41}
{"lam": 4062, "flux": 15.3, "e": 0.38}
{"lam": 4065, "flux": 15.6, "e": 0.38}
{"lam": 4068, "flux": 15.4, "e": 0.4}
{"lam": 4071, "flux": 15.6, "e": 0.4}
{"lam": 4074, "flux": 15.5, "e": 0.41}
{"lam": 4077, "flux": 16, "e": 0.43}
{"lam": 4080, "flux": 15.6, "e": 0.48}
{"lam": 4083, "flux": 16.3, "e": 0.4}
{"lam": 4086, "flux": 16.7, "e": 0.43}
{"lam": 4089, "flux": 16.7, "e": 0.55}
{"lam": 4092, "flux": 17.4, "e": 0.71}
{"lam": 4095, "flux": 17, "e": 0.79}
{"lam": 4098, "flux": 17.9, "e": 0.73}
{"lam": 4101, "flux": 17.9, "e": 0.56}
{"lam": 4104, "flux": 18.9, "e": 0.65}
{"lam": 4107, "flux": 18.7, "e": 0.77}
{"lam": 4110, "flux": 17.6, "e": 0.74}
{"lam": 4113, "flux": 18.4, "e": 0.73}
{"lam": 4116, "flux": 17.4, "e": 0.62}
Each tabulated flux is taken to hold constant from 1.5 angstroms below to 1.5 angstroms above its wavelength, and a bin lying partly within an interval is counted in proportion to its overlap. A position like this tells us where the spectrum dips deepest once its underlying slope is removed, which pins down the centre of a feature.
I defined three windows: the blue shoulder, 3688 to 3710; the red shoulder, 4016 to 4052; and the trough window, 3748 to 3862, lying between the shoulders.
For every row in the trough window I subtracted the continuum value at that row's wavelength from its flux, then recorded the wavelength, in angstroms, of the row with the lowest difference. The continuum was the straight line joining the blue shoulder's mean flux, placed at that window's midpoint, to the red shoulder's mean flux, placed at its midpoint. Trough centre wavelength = 3798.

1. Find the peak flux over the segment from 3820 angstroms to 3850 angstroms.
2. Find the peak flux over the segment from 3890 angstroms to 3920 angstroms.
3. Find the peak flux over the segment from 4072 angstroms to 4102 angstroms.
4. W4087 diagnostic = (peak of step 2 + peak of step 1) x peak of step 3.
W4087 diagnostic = 707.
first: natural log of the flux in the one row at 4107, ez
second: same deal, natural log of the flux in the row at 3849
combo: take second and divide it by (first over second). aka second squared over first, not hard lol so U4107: 2.96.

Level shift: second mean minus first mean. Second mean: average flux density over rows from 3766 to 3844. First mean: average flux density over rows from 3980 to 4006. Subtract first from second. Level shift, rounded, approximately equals 2.28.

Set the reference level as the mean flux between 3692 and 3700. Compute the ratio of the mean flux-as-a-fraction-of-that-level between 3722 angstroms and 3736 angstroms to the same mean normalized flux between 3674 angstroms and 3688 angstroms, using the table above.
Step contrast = 1.03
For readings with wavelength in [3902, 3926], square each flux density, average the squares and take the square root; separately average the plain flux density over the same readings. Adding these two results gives 36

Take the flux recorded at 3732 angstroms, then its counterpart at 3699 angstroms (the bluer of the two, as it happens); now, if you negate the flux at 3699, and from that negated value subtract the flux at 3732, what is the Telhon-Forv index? -44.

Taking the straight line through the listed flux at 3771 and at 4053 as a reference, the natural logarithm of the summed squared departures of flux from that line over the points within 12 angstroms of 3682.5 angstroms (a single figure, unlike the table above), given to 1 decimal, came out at 2.2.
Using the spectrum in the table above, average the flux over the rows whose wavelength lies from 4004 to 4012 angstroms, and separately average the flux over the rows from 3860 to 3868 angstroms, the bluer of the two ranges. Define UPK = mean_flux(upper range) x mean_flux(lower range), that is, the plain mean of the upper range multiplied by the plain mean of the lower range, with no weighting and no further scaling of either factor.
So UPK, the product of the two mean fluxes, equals 334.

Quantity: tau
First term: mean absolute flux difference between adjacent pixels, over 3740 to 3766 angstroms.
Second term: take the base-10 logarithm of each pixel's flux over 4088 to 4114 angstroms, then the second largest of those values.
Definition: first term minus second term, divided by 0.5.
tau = -0.09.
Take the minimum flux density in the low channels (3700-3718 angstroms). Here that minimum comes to 20.7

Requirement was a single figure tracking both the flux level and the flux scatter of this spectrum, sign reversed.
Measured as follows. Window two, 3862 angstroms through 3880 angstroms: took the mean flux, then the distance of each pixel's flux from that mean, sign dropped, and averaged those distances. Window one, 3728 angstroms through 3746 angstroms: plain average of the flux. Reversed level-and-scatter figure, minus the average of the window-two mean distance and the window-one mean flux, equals -11.7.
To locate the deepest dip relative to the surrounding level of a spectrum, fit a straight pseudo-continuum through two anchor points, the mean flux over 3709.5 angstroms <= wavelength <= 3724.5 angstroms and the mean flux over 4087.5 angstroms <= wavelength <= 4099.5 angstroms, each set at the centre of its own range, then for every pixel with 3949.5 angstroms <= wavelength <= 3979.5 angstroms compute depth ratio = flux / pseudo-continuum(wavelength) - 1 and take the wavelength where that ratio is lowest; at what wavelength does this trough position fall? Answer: 3975 angstroms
